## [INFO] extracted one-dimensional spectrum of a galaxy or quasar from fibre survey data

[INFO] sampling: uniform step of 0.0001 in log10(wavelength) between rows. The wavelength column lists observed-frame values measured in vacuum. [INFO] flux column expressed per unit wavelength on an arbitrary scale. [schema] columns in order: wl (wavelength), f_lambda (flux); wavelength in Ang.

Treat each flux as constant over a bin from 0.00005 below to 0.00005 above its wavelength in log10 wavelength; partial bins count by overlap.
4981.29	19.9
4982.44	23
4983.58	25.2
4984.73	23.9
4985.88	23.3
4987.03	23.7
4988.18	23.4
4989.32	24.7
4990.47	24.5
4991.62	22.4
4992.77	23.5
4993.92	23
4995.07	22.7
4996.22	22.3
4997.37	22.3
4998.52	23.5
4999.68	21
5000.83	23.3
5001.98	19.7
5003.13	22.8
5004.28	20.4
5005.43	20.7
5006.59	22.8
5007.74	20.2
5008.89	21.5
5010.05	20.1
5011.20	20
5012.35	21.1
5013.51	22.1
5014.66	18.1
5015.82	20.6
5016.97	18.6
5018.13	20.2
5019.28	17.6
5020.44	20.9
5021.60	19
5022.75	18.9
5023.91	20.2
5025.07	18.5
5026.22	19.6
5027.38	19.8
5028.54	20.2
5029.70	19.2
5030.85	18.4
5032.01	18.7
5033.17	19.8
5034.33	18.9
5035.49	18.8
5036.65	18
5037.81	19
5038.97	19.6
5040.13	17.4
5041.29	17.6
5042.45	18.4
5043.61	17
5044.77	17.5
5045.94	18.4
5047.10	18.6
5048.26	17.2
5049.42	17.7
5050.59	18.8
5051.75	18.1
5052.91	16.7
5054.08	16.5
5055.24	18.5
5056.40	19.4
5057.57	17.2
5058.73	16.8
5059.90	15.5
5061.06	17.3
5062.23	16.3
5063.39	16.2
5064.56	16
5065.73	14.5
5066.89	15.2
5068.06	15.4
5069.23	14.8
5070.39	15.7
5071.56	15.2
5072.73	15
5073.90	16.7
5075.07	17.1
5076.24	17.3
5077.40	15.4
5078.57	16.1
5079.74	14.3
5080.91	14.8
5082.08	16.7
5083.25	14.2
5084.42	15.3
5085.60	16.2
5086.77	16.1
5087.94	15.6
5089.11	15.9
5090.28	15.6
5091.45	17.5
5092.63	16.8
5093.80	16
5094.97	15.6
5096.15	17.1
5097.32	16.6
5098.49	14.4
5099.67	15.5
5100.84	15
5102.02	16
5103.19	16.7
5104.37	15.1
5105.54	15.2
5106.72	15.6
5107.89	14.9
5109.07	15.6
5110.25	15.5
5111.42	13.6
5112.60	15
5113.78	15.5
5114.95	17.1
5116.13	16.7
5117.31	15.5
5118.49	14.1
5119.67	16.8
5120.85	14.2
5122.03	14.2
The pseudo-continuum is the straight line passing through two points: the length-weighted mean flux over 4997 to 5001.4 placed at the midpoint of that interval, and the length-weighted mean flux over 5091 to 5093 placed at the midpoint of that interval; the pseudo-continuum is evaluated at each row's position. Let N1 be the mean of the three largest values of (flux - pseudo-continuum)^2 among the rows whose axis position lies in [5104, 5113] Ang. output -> 3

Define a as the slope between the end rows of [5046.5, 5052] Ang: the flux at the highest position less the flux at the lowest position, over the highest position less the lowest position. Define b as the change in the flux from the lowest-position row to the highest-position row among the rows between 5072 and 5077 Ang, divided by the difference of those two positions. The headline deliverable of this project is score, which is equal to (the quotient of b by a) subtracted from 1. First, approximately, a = -0.11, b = 0.66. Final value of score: 7.1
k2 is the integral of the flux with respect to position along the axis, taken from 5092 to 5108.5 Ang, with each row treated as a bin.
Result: 260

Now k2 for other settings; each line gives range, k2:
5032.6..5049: 300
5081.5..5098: 265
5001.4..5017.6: 334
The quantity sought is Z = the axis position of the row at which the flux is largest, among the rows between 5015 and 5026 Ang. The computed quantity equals 5020.44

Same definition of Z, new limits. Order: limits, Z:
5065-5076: 5075.07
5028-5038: 5028.54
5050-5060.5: 5056.40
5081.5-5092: 5091.45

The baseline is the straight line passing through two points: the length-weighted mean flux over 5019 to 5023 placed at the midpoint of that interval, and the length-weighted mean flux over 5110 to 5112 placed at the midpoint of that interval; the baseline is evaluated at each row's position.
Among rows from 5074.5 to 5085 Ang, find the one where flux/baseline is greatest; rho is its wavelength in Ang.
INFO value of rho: 5076.24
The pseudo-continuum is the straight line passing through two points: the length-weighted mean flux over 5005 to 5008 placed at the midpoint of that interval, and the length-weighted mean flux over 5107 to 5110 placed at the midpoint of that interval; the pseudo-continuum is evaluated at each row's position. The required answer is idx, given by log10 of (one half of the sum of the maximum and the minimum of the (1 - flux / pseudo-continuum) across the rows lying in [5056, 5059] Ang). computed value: -1.9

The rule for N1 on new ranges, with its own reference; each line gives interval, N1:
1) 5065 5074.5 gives 14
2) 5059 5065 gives 9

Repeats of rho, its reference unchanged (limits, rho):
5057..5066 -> 5061.06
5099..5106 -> 5103.19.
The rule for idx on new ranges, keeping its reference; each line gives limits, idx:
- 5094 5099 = -1.9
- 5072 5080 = -1.1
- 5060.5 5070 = -0.9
